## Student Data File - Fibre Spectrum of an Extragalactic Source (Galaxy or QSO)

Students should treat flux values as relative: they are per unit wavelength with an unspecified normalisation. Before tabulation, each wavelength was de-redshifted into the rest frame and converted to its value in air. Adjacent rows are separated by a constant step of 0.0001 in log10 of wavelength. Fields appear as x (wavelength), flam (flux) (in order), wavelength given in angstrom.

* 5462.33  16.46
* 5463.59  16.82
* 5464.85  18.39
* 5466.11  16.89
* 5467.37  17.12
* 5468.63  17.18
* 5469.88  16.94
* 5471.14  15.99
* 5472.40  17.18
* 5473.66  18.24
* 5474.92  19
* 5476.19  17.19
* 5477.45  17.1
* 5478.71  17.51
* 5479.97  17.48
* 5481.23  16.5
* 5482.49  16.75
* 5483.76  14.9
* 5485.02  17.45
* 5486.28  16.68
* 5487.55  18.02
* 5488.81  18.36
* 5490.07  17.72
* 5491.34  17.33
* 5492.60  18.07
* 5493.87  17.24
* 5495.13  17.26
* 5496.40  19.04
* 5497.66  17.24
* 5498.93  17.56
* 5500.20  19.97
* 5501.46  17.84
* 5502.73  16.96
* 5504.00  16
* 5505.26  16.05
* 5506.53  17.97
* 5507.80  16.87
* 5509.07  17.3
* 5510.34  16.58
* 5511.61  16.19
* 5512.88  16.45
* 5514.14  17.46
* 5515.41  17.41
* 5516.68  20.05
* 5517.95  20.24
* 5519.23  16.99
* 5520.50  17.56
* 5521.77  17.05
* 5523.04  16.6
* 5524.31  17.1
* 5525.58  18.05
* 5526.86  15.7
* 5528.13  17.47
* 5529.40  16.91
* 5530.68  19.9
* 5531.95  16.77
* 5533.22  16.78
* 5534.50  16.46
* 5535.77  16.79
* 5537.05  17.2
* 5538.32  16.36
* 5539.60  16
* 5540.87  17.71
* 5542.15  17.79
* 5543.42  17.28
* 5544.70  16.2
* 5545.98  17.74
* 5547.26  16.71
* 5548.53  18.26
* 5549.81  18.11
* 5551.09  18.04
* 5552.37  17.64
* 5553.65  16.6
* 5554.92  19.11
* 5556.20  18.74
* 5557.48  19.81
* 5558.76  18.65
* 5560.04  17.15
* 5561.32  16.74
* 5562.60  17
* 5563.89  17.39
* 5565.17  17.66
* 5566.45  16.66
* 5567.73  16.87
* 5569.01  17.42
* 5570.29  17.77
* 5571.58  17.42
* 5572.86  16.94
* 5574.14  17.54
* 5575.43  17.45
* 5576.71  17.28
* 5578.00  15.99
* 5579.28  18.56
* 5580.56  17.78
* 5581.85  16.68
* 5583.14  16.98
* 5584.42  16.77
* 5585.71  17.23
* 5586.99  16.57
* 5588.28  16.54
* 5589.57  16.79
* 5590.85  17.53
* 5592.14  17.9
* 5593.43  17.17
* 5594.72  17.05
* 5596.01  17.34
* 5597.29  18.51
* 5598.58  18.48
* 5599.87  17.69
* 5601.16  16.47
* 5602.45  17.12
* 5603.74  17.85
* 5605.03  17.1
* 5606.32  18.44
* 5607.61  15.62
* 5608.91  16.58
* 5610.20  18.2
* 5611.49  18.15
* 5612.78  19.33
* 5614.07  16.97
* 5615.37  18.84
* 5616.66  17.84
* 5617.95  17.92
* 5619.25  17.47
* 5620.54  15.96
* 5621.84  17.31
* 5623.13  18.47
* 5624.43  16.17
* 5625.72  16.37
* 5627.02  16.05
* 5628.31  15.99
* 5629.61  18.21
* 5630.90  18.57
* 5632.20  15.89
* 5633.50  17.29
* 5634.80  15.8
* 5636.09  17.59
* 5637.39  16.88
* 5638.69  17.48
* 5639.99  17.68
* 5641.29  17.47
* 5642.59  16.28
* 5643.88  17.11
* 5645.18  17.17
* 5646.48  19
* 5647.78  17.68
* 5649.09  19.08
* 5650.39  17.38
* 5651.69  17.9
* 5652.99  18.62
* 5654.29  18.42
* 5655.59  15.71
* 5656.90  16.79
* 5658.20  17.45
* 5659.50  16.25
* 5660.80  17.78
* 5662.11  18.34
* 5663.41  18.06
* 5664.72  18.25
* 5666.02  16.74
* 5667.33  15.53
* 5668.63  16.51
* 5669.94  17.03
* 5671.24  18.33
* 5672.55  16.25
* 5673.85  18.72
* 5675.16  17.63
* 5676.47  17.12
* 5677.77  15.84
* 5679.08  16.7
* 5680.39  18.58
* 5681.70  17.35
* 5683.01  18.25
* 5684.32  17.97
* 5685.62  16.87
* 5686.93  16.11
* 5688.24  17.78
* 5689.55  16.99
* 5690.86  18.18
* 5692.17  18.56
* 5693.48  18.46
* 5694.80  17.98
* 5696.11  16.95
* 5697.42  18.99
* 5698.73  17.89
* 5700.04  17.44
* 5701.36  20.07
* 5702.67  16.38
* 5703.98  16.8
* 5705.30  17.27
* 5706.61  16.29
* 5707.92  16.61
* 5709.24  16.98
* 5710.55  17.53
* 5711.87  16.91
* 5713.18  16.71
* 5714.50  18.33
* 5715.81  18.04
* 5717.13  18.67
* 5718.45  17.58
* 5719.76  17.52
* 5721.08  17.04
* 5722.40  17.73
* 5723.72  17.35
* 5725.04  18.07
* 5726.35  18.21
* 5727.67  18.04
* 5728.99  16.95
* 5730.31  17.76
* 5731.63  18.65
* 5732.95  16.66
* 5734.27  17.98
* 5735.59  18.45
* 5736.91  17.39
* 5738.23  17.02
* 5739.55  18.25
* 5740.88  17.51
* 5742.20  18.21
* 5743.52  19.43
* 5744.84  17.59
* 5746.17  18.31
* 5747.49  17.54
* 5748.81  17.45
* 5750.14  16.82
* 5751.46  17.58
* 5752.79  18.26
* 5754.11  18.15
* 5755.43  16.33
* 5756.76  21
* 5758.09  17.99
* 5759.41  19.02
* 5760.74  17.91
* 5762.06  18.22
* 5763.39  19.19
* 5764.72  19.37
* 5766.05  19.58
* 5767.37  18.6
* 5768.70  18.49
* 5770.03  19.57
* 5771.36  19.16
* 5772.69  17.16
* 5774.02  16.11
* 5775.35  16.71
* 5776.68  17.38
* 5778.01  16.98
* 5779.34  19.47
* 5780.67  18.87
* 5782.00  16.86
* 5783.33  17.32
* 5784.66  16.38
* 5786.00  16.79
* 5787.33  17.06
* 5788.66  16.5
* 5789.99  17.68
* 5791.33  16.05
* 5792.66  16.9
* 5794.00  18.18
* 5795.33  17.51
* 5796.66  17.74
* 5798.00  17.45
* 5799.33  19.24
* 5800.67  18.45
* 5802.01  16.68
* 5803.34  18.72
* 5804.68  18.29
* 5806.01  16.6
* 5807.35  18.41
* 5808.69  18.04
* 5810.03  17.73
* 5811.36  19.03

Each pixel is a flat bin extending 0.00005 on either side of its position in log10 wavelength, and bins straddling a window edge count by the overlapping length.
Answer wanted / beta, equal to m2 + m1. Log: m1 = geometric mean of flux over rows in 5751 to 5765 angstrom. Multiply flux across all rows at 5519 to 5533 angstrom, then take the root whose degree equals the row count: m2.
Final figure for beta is 35.7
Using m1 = 18.4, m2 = 17.3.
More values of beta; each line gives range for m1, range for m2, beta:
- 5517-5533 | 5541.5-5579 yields 35.0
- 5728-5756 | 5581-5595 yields 34.7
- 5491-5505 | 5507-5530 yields 35.0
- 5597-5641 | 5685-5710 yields 34.8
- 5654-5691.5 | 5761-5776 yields 35.6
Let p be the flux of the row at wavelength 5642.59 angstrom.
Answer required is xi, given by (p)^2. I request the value 265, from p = 16.28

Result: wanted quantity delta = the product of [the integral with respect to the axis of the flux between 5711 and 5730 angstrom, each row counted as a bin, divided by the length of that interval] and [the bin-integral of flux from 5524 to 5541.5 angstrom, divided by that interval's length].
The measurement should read 302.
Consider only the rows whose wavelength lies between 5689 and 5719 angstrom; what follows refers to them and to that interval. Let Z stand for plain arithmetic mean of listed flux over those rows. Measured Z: 17.6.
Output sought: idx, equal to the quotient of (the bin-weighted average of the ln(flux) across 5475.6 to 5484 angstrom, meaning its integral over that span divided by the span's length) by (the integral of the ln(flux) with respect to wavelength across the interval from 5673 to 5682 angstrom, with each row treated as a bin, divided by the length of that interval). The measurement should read 0.99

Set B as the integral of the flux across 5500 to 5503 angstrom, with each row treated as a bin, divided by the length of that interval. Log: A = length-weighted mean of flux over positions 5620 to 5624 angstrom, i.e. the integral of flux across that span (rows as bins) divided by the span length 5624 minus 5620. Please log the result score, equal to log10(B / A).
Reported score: 0.024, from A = 17.2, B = 18.2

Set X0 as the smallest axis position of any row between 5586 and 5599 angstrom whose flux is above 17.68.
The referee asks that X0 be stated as 5592.14 angstrom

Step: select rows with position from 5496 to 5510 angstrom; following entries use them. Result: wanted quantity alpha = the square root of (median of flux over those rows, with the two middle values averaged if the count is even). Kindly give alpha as 4.16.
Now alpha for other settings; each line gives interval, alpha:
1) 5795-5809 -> 4.25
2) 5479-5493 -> 4.18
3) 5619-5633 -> 4.05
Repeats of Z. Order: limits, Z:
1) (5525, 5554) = 17.2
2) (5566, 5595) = 17.2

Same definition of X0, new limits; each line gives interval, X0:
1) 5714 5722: 5714.50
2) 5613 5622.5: 5615.37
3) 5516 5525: 5516.68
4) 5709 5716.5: 5714.50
